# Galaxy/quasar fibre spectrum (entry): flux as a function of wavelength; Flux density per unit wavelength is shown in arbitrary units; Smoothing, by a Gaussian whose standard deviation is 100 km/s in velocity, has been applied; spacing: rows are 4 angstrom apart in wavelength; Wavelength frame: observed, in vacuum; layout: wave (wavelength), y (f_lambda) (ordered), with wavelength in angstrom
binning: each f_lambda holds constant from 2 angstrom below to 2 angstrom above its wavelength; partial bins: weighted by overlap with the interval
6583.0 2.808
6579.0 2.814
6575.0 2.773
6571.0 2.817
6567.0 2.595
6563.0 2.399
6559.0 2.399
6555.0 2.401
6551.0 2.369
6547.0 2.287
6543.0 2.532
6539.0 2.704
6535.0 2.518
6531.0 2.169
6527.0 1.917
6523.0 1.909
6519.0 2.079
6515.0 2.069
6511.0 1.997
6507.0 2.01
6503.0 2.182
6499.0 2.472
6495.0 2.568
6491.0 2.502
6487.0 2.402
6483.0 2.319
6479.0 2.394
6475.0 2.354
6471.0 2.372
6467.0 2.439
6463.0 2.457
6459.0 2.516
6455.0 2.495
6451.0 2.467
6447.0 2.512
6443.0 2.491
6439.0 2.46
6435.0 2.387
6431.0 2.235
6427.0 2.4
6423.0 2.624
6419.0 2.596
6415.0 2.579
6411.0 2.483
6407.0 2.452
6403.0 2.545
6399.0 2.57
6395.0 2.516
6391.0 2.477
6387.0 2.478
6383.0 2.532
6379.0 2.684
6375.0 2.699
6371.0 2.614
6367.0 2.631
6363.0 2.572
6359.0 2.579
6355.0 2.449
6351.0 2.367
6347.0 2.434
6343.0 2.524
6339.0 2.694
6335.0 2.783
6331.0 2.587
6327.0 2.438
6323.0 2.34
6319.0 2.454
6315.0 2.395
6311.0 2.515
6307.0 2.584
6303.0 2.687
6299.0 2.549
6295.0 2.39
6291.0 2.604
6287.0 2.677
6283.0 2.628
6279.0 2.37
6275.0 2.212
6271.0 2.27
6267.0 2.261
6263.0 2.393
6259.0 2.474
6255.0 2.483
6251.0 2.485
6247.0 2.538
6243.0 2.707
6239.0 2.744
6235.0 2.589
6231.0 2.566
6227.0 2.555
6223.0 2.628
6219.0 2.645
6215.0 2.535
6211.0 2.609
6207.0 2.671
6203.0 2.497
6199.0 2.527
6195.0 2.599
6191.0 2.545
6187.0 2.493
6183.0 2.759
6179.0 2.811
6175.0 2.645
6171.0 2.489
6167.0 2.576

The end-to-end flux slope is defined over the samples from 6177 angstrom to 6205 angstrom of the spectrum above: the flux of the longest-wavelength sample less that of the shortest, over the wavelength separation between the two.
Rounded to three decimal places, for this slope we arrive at -0.013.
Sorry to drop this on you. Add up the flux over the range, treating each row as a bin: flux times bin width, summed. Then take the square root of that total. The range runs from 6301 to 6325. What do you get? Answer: 7.74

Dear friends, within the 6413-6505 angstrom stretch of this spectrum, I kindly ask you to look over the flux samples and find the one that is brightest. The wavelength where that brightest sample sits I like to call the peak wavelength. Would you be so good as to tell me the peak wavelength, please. 6423.0 angstrom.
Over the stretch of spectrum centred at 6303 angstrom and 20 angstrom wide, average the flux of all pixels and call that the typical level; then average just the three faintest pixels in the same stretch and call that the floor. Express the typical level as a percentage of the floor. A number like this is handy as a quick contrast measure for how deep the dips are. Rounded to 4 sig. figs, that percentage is 102.4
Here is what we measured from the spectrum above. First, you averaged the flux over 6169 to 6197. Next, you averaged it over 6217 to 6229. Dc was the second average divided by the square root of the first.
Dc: 1.61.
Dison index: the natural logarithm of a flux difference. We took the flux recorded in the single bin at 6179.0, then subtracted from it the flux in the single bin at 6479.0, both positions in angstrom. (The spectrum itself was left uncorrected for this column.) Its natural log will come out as -0.9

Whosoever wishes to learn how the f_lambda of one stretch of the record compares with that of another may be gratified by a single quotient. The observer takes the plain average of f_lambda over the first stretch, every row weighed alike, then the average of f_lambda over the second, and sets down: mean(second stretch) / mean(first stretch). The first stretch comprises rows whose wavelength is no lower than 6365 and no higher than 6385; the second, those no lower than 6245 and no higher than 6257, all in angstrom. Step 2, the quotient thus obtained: 0.95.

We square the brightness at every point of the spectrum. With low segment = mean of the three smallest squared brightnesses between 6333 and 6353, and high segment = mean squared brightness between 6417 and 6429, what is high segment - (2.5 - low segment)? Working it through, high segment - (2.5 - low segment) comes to 9.9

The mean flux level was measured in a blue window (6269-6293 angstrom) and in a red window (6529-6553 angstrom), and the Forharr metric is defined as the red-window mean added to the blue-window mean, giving 4.89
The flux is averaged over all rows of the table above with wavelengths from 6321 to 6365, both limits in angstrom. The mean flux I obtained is 2.52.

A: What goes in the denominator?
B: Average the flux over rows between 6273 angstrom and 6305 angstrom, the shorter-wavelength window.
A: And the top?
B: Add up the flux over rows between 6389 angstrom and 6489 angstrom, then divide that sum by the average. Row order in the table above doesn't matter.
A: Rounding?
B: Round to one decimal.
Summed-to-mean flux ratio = 24.5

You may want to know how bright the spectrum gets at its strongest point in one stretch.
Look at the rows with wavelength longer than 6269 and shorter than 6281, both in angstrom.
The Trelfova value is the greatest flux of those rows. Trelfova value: 2.37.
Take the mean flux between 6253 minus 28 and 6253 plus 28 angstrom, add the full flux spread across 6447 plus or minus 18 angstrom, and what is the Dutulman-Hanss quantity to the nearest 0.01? 2.76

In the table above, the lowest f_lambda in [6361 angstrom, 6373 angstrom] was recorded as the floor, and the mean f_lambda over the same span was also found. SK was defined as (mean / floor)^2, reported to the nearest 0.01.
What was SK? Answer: 1.03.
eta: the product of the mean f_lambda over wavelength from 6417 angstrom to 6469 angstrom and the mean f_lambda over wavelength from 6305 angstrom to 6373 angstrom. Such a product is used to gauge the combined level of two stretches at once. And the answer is 6.24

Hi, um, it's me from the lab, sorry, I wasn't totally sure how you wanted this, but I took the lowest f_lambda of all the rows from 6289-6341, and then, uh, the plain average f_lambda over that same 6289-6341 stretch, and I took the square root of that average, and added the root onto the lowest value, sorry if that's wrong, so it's 3.9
